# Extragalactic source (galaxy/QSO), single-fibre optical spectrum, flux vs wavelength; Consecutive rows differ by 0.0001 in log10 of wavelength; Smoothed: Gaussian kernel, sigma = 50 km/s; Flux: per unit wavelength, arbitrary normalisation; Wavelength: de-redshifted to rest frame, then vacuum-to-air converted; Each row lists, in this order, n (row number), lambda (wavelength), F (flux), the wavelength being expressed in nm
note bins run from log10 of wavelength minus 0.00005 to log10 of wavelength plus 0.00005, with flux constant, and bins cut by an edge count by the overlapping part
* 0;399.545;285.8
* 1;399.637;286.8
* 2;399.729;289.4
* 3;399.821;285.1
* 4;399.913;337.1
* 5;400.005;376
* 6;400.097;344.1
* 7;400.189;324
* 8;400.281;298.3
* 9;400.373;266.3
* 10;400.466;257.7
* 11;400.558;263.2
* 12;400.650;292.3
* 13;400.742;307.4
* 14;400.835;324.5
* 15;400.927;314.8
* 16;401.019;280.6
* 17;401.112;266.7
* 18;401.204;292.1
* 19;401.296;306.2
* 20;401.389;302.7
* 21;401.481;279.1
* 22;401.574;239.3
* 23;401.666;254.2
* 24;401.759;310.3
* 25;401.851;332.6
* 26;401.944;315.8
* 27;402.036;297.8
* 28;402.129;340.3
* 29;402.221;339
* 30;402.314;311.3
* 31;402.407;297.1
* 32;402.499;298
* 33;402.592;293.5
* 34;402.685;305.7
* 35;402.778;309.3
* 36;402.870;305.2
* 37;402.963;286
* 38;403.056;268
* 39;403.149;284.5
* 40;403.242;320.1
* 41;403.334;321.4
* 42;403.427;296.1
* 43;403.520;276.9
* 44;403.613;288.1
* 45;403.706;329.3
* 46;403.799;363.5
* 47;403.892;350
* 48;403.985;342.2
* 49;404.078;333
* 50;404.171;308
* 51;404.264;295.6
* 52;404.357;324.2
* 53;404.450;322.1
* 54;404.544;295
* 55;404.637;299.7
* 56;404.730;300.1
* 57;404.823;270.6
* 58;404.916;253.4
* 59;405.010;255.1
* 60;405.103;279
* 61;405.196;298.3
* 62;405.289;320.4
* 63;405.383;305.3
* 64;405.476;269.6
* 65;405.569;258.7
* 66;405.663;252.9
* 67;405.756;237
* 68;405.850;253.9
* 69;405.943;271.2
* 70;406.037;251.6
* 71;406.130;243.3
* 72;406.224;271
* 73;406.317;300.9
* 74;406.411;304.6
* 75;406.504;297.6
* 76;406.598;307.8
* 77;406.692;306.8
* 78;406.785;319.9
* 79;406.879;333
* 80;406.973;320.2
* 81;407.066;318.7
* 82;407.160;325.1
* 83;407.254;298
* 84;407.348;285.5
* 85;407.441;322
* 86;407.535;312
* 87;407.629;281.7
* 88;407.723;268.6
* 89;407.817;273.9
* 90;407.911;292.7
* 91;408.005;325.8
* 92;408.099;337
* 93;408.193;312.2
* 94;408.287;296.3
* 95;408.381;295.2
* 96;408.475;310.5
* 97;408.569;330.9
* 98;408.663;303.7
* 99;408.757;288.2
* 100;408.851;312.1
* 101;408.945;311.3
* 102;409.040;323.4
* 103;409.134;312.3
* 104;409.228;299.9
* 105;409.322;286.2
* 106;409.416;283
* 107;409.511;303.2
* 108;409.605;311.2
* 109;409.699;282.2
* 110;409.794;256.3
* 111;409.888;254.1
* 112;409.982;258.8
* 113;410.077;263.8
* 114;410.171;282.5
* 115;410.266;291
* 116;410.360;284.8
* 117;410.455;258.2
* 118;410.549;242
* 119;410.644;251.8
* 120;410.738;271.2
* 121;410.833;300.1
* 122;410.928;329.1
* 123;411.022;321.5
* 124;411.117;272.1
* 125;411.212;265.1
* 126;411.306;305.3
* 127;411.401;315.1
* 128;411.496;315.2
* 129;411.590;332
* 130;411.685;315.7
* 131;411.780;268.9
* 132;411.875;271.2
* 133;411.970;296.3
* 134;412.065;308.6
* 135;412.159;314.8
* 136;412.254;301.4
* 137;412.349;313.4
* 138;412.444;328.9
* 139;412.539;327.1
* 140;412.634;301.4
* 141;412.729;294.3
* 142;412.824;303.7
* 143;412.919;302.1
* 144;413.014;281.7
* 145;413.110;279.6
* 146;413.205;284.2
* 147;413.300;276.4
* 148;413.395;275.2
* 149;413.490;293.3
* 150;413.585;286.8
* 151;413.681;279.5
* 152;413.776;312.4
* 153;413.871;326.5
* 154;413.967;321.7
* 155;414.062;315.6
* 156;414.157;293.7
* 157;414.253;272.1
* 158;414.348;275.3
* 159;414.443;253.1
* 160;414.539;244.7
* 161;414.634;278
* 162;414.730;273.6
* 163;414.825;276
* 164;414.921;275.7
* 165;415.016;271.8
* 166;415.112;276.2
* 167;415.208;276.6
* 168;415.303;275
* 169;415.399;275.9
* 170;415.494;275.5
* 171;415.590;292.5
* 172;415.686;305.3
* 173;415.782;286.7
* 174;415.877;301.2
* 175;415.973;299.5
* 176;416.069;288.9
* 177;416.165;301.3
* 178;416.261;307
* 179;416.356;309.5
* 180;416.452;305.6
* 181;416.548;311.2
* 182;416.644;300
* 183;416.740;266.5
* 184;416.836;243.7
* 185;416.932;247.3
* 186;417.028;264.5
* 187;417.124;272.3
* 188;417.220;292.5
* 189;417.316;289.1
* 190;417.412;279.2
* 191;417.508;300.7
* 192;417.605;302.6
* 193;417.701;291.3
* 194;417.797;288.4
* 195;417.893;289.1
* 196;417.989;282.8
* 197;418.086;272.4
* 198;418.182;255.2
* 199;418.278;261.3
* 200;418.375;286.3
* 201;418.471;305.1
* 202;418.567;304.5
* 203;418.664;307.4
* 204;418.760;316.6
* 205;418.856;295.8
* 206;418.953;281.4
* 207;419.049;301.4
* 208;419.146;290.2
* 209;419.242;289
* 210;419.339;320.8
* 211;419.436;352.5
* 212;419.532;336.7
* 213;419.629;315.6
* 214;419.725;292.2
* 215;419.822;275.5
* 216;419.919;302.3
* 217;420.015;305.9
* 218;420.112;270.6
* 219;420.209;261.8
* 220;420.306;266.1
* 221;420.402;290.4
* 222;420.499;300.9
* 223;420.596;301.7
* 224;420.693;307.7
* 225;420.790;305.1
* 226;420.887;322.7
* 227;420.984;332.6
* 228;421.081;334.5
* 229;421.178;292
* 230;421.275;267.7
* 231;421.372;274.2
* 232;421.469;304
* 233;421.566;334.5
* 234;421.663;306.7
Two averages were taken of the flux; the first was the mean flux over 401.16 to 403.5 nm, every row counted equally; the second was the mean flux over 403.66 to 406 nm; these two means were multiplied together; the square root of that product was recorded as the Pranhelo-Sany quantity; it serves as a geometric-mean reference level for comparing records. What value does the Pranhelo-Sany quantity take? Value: 298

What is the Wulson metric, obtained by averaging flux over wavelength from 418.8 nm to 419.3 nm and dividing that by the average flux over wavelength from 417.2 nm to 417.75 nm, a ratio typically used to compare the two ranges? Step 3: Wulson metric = 1.00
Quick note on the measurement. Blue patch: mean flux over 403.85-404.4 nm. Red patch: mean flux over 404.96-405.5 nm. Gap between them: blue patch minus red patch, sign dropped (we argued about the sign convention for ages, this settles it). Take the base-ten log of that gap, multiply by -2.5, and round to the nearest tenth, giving -3.9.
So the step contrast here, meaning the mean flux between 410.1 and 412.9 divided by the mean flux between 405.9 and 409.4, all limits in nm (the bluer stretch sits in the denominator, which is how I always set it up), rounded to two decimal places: 0.98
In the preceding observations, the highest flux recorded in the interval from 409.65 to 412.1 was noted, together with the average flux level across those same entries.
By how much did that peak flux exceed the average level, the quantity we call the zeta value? 47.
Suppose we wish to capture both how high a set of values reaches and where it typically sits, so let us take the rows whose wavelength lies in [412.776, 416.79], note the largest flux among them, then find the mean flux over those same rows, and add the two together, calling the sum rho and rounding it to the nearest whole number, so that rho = 615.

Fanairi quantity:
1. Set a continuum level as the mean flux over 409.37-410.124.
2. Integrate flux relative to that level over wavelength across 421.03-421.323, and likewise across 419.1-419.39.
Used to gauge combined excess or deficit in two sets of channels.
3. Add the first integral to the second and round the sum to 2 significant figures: 13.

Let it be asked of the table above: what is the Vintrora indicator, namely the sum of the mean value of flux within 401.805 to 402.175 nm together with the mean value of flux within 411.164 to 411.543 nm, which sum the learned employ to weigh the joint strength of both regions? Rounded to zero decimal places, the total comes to 622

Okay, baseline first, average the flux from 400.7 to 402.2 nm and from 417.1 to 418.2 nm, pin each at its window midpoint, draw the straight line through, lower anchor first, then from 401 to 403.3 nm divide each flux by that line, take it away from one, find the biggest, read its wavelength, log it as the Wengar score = 401.574 nm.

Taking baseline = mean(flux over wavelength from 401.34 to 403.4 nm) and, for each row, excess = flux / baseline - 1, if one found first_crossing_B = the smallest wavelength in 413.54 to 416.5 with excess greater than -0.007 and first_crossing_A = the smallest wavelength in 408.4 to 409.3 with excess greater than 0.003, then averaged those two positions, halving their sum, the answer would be 411.13 nm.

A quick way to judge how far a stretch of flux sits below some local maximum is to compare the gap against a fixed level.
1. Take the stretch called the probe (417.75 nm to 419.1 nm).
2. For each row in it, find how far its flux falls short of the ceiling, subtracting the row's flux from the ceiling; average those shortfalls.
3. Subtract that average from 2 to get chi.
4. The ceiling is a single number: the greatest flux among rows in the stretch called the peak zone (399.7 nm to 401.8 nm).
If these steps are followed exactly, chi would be -85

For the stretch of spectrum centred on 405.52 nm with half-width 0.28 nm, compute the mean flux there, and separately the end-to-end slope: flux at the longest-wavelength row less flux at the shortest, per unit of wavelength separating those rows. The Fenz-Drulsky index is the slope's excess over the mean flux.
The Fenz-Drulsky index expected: -453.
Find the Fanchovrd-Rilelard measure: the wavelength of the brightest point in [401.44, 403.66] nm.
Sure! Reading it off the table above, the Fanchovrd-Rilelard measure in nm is 402.129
